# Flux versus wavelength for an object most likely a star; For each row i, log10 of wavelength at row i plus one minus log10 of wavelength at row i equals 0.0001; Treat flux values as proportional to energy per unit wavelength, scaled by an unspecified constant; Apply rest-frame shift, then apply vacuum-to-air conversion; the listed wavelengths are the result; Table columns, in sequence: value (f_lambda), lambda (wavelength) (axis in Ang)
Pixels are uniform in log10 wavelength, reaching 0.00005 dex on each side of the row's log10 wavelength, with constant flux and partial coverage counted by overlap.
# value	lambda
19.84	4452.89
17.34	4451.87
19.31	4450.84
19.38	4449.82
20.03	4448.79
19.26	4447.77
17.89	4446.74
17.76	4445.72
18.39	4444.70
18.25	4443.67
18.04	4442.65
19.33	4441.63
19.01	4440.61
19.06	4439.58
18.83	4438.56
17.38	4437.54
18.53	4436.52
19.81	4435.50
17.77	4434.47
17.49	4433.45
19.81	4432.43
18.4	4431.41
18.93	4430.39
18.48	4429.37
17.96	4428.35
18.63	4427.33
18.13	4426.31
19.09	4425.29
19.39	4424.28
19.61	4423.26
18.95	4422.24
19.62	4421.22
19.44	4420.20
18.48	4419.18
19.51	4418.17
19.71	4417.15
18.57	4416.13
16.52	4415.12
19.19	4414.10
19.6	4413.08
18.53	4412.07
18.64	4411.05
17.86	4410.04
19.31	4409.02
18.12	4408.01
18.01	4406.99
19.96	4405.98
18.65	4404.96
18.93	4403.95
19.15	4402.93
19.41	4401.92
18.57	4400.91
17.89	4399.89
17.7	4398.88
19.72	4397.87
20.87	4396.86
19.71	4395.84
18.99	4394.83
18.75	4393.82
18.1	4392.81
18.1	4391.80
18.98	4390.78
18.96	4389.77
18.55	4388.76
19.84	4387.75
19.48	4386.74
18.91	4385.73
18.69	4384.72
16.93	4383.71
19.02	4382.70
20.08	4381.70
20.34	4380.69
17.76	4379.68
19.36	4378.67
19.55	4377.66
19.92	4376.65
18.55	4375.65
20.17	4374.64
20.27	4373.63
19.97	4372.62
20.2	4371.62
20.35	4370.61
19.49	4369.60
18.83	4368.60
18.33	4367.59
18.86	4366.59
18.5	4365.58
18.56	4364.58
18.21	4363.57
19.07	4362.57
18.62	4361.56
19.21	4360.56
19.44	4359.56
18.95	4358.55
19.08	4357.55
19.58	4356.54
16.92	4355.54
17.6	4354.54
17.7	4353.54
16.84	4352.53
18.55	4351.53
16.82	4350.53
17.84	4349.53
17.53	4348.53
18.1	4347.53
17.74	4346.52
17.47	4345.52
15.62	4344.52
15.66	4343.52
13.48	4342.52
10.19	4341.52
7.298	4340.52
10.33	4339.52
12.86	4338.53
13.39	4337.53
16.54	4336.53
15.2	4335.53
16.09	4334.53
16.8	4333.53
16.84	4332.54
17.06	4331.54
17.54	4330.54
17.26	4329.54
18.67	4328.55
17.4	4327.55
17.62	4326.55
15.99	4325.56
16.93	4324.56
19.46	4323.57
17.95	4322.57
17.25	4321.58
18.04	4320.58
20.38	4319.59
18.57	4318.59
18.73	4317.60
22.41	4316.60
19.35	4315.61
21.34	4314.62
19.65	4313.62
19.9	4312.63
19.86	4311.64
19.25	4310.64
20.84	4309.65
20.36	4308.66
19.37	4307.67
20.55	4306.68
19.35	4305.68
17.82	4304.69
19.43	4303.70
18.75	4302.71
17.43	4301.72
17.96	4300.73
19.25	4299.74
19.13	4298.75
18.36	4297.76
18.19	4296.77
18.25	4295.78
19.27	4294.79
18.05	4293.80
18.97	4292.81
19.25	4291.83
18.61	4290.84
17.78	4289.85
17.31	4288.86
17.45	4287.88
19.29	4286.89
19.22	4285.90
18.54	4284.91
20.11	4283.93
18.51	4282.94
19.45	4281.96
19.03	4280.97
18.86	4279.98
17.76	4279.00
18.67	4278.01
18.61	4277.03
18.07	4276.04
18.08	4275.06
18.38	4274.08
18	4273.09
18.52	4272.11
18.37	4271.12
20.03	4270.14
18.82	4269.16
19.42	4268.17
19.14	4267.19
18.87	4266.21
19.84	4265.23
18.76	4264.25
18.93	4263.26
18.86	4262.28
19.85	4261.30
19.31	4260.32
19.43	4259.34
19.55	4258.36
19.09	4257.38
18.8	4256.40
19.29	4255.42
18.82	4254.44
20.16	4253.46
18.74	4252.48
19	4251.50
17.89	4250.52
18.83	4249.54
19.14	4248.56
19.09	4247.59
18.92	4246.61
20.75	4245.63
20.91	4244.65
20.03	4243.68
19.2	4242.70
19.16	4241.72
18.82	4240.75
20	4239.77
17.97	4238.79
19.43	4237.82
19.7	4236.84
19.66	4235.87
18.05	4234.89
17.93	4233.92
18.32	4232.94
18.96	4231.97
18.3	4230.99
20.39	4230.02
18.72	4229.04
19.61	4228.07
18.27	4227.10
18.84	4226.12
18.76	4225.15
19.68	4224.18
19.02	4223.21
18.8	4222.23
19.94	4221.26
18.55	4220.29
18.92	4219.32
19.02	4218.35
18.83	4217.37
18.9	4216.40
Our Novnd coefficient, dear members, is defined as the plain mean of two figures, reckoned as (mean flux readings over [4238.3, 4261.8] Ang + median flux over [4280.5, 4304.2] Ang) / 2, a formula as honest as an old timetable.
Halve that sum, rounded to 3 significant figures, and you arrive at 19.0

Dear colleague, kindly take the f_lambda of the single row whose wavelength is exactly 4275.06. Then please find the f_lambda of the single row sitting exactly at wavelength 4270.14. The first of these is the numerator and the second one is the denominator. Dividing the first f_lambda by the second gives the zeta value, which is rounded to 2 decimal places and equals 0.90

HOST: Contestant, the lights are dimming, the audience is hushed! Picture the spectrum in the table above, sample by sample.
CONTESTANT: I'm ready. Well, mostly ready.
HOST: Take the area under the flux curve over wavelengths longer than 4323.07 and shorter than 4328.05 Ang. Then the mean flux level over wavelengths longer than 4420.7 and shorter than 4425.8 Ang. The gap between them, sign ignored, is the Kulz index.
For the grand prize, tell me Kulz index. 67.7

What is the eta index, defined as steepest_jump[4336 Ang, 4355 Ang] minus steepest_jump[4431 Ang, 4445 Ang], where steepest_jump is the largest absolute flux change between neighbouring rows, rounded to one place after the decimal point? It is 1.0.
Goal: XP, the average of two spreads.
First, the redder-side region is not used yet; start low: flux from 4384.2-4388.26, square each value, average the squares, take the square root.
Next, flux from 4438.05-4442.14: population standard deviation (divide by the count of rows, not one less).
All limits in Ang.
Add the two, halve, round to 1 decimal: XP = 9.7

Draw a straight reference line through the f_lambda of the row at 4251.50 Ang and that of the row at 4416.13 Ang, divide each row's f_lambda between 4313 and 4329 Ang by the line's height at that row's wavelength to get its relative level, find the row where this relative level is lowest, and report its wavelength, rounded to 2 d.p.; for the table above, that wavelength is 4325.56 Ang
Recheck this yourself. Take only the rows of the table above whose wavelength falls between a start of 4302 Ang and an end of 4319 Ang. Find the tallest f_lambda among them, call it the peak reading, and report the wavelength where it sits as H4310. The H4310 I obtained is 4316.60 Ang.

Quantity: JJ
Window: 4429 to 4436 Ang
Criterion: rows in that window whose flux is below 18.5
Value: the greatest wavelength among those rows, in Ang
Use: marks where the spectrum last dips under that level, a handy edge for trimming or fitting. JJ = 4434.47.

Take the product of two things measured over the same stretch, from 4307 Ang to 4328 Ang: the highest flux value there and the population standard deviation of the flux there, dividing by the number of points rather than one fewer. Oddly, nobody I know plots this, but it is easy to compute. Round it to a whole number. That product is 35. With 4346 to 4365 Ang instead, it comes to 17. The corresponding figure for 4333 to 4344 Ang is 49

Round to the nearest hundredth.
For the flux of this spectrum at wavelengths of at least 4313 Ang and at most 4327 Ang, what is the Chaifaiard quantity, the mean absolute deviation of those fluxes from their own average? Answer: 1.37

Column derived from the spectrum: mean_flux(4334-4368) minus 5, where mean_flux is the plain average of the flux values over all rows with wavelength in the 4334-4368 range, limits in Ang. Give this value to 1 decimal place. 11.7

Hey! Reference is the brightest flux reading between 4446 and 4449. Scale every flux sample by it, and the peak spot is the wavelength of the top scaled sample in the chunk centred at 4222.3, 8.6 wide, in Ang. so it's 4221.26 Ang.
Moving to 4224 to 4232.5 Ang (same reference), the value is 4230.02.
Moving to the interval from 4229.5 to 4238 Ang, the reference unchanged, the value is 4230.02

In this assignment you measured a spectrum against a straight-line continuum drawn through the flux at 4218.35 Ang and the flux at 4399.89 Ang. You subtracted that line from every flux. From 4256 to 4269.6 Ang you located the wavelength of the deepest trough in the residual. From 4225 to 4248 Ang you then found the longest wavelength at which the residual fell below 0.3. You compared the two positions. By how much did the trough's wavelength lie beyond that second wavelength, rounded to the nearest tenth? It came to 8.8 Ang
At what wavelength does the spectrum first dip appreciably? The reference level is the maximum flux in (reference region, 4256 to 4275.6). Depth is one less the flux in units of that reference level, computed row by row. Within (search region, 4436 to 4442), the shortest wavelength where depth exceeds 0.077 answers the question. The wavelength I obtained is 4437.54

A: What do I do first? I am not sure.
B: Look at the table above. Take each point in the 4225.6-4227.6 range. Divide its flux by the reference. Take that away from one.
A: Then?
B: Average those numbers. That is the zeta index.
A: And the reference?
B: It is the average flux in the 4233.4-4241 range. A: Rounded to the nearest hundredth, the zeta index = 0.02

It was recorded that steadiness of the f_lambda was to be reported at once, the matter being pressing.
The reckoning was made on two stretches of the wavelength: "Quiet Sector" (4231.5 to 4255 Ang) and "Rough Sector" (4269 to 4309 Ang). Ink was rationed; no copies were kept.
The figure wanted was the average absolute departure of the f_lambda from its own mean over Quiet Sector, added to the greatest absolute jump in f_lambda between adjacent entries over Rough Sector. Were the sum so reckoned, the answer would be 2.5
